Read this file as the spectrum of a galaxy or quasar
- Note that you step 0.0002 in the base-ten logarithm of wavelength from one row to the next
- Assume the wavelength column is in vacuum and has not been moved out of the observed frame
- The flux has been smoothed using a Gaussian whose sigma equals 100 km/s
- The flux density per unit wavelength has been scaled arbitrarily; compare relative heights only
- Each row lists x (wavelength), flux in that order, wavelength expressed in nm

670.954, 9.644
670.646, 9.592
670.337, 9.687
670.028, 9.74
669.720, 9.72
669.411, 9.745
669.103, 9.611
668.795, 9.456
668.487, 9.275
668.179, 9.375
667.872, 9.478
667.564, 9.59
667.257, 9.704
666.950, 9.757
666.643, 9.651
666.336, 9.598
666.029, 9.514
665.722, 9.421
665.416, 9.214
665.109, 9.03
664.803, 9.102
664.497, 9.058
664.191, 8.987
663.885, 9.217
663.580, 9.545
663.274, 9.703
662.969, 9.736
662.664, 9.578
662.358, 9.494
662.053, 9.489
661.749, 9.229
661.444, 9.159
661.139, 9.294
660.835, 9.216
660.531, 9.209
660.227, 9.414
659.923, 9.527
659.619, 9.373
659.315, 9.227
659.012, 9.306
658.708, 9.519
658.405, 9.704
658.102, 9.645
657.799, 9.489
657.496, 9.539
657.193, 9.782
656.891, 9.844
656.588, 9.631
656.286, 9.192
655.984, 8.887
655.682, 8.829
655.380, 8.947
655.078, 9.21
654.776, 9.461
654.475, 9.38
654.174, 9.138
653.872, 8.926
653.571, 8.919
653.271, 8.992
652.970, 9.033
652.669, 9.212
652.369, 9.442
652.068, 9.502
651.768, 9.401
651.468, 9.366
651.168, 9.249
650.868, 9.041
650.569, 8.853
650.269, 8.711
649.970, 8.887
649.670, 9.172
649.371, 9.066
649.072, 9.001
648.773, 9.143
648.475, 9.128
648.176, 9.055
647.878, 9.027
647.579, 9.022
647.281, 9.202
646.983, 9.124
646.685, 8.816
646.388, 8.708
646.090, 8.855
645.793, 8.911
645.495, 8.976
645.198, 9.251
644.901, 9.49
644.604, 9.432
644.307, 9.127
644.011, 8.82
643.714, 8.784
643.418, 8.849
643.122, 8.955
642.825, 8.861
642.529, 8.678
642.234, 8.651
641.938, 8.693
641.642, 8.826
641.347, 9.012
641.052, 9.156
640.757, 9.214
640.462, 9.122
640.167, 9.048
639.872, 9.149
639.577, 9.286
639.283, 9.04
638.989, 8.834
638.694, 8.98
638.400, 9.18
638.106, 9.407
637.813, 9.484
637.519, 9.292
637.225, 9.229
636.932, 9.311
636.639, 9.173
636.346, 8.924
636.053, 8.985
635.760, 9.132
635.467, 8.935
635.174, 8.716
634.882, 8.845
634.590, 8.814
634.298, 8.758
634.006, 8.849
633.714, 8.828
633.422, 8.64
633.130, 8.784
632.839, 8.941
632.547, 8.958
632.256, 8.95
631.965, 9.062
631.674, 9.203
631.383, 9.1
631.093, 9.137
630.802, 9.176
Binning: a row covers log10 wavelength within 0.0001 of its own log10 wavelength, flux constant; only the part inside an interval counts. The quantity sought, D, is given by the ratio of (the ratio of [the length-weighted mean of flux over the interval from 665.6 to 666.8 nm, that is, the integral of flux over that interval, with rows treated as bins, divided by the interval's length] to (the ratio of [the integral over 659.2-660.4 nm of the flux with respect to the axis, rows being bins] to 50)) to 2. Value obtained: 21.2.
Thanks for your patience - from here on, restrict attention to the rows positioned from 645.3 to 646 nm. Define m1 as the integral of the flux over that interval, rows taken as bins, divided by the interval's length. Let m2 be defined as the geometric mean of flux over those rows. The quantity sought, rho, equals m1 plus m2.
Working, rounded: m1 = 8.96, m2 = 8.94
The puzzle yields 17.9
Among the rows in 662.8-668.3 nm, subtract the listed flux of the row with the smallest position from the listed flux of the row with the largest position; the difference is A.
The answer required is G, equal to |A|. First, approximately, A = -0.36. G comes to 0.36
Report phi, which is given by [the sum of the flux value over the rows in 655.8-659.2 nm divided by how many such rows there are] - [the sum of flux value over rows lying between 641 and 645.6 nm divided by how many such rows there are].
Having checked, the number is 0.53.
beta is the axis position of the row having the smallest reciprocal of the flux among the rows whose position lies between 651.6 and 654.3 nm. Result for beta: 652.068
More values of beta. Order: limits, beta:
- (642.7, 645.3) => 644.901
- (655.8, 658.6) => 656.891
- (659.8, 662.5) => 659.923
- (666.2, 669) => 666.950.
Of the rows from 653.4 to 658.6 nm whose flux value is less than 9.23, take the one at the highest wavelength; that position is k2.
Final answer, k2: 656.286 nm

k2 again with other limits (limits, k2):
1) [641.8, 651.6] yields 650.868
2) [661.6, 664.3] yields 664.191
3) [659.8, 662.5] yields 661.749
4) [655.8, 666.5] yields 665.416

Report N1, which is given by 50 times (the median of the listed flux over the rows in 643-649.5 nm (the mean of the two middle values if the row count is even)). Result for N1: 451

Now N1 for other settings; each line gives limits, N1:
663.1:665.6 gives 458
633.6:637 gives 444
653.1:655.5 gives 453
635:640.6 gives 457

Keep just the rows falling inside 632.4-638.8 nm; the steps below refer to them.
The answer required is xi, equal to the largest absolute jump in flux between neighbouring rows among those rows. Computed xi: 0.249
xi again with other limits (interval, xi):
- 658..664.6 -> 0.328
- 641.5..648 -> 0.308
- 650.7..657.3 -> 0.439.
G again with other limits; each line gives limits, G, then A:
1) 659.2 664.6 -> 0.17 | -0.17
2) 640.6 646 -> 0.30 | -0.30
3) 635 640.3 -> 0.33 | 0.33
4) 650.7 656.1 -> 0.15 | -0.15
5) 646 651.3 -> 0.39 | 0.39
